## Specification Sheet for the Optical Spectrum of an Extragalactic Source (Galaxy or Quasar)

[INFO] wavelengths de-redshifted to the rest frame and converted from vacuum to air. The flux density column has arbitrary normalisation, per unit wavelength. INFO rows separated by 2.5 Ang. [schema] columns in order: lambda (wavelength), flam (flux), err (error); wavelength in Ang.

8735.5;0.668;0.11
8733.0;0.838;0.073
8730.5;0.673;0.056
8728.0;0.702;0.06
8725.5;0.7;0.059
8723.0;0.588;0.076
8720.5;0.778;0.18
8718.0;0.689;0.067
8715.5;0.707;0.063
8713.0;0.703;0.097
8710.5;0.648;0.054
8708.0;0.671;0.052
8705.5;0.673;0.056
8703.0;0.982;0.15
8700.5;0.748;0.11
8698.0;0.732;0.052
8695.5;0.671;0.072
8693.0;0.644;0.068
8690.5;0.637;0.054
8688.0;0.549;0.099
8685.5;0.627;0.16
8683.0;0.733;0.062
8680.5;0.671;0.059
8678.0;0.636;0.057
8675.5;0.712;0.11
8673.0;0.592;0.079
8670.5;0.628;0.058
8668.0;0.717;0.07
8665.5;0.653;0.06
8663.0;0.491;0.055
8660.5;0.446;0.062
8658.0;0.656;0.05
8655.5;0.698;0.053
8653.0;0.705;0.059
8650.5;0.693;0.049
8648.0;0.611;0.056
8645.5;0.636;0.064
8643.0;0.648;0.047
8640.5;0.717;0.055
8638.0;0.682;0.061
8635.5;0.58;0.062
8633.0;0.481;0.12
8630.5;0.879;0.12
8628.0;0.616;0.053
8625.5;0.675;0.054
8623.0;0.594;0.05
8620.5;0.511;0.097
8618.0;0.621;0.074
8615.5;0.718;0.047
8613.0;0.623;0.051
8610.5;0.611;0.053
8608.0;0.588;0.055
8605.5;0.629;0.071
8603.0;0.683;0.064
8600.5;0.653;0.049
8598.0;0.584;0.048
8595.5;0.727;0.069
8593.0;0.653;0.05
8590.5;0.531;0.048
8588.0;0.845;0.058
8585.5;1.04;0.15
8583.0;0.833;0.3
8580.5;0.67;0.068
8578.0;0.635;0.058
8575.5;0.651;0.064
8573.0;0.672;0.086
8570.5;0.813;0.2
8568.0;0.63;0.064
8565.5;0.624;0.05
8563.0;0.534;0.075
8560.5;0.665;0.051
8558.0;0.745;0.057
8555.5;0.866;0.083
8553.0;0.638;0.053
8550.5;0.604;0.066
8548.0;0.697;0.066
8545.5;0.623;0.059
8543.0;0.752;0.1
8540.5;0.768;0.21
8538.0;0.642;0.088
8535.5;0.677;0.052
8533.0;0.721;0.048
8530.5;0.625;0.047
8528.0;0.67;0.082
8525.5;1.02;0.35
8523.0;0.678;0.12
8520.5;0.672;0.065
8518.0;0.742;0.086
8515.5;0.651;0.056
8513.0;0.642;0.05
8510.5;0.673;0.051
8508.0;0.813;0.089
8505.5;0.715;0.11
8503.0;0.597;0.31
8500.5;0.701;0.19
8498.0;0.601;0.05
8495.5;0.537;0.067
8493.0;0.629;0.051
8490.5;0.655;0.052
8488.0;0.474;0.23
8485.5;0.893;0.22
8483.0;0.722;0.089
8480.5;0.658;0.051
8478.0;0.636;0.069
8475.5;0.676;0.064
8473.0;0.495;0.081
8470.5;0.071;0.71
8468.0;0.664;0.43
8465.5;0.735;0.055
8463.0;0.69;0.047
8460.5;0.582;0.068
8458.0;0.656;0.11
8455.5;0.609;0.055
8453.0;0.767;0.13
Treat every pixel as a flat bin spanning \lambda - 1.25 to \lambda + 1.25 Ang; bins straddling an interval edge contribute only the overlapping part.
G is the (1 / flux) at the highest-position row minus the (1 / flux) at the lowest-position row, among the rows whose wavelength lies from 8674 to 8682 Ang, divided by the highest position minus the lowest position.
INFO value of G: 0.02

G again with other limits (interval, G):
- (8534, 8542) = -0.04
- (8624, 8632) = -0.07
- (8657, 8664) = 0.10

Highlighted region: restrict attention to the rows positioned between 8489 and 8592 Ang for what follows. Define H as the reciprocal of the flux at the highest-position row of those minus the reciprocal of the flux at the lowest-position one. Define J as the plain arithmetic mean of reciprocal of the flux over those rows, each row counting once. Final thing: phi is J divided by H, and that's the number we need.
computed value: 4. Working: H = 0.36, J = 1.47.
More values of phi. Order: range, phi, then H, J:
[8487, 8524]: -2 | -0.63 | 1.56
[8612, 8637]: 14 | 0.12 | 1.63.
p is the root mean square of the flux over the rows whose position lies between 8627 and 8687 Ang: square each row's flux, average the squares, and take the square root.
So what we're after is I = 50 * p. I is 33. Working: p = 0.65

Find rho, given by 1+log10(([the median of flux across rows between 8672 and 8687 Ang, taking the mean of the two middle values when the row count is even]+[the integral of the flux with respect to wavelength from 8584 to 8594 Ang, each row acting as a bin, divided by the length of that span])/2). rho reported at 0.85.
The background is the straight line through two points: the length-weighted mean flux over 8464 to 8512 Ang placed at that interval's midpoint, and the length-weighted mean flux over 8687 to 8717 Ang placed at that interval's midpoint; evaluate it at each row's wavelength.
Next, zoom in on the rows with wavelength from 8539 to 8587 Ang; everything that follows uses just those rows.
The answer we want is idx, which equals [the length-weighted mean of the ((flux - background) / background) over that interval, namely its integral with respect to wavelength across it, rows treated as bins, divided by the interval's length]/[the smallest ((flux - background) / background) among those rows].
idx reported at -0.5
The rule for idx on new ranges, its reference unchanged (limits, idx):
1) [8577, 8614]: -0.2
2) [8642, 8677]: 0.2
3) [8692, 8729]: -0.1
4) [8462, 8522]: 0.0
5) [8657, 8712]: 0.1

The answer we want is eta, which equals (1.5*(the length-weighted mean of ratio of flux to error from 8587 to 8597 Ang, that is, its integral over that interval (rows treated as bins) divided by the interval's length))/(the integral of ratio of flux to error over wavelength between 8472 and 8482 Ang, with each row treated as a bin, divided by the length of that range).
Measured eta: 1.88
